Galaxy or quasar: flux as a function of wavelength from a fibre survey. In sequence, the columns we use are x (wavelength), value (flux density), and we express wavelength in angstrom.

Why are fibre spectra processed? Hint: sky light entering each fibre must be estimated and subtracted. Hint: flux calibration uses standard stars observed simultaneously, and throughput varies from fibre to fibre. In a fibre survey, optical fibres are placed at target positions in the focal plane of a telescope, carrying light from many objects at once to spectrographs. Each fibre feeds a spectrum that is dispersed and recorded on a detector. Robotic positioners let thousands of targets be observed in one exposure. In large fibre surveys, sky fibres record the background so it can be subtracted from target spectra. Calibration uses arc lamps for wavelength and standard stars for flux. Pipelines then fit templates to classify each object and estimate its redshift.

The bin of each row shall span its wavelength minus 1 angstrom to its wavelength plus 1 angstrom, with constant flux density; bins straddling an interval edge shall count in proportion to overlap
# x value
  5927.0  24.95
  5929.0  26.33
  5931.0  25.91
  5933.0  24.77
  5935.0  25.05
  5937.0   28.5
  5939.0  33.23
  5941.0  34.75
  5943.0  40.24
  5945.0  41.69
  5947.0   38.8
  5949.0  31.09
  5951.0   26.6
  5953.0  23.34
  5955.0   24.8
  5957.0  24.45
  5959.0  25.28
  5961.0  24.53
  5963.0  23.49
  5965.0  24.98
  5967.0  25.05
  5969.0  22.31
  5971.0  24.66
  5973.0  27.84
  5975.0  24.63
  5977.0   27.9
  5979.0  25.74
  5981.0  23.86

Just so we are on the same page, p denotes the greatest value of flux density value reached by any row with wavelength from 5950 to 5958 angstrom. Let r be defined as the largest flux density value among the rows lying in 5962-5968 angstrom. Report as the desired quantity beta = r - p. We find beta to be -2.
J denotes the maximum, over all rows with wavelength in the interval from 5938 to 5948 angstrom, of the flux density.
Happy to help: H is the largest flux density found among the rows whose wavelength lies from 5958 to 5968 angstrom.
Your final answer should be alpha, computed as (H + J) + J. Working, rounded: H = 25.28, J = 41.69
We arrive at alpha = 109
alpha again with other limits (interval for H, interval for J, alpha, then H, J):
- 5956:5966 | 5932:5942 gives 95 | 25.28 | 34.75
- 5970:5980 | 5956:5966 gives 78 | 27.9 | 25.28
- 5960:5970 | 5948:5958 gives 87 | 25.05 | 31.09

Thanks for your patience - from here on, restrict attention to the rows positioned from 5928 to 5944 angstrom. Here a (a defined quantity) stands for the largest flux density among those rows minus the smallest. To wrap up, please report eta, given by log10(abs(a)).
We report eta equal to 1.2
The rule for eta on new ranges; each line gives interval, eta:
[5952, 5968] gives 0.3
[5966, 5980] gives 0.7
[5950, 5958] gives 0.5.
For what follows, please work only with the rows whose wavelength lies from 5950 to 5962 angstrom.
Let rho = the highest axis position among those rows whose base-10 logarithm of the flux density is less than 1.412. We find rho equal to 5961.0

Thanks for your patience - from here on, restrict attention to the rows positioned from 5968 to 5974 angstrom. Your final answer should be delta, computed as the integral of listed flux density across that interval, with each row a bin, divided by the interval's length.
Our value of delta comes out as 24.9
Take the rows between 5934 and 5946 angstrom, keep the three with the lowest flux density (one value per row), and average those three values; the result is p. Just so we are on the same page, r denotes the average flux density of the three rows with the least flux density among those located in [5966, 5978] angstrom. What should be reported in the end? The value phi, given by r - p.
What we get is -5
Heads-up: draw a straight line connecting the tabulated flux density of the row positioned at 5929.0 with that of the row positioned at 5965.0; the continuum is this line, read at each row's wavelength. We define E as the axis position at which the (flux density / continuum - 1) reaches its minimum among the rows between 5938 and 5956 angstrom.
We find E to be 5953.0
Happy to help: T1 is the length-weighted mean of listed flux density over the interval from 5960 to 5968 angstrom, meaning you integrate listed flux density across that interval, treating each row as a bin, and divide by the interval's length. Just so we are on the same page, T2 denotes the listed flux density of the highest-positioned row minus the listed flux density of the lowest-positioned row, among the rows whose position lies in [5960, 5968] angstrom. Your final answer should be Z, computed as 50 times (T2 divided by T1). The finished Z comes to 1.1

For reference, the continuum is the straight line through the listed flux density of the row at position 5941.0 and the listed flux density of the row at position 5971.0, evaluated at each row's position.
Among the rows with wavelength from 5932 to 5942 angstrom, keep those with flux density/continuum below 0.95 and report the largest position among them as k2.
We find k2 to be 5939.0 angstrom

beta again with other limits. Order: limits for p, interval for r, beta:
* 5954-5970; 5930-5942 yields 9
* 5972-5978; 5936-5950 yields 14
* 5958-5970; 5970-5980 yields 3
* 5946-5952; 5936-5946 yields 3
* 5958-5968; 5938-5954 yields 16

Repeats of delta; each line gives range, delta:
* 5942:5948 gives 40.2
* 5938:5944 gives 36.1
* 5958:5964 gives 24.4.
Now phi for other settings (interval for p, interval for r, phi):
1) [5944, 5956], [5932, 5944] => 1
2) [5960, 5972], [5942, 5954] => 4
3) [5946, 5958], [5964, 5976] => 0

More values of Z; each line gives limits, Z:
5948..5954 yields -14.3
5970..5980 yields 2.1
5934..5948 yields 19.9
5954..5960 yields 1.0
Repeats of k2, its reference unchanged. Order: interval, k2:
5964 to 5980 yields 5969.0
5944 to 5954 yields 5953.0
